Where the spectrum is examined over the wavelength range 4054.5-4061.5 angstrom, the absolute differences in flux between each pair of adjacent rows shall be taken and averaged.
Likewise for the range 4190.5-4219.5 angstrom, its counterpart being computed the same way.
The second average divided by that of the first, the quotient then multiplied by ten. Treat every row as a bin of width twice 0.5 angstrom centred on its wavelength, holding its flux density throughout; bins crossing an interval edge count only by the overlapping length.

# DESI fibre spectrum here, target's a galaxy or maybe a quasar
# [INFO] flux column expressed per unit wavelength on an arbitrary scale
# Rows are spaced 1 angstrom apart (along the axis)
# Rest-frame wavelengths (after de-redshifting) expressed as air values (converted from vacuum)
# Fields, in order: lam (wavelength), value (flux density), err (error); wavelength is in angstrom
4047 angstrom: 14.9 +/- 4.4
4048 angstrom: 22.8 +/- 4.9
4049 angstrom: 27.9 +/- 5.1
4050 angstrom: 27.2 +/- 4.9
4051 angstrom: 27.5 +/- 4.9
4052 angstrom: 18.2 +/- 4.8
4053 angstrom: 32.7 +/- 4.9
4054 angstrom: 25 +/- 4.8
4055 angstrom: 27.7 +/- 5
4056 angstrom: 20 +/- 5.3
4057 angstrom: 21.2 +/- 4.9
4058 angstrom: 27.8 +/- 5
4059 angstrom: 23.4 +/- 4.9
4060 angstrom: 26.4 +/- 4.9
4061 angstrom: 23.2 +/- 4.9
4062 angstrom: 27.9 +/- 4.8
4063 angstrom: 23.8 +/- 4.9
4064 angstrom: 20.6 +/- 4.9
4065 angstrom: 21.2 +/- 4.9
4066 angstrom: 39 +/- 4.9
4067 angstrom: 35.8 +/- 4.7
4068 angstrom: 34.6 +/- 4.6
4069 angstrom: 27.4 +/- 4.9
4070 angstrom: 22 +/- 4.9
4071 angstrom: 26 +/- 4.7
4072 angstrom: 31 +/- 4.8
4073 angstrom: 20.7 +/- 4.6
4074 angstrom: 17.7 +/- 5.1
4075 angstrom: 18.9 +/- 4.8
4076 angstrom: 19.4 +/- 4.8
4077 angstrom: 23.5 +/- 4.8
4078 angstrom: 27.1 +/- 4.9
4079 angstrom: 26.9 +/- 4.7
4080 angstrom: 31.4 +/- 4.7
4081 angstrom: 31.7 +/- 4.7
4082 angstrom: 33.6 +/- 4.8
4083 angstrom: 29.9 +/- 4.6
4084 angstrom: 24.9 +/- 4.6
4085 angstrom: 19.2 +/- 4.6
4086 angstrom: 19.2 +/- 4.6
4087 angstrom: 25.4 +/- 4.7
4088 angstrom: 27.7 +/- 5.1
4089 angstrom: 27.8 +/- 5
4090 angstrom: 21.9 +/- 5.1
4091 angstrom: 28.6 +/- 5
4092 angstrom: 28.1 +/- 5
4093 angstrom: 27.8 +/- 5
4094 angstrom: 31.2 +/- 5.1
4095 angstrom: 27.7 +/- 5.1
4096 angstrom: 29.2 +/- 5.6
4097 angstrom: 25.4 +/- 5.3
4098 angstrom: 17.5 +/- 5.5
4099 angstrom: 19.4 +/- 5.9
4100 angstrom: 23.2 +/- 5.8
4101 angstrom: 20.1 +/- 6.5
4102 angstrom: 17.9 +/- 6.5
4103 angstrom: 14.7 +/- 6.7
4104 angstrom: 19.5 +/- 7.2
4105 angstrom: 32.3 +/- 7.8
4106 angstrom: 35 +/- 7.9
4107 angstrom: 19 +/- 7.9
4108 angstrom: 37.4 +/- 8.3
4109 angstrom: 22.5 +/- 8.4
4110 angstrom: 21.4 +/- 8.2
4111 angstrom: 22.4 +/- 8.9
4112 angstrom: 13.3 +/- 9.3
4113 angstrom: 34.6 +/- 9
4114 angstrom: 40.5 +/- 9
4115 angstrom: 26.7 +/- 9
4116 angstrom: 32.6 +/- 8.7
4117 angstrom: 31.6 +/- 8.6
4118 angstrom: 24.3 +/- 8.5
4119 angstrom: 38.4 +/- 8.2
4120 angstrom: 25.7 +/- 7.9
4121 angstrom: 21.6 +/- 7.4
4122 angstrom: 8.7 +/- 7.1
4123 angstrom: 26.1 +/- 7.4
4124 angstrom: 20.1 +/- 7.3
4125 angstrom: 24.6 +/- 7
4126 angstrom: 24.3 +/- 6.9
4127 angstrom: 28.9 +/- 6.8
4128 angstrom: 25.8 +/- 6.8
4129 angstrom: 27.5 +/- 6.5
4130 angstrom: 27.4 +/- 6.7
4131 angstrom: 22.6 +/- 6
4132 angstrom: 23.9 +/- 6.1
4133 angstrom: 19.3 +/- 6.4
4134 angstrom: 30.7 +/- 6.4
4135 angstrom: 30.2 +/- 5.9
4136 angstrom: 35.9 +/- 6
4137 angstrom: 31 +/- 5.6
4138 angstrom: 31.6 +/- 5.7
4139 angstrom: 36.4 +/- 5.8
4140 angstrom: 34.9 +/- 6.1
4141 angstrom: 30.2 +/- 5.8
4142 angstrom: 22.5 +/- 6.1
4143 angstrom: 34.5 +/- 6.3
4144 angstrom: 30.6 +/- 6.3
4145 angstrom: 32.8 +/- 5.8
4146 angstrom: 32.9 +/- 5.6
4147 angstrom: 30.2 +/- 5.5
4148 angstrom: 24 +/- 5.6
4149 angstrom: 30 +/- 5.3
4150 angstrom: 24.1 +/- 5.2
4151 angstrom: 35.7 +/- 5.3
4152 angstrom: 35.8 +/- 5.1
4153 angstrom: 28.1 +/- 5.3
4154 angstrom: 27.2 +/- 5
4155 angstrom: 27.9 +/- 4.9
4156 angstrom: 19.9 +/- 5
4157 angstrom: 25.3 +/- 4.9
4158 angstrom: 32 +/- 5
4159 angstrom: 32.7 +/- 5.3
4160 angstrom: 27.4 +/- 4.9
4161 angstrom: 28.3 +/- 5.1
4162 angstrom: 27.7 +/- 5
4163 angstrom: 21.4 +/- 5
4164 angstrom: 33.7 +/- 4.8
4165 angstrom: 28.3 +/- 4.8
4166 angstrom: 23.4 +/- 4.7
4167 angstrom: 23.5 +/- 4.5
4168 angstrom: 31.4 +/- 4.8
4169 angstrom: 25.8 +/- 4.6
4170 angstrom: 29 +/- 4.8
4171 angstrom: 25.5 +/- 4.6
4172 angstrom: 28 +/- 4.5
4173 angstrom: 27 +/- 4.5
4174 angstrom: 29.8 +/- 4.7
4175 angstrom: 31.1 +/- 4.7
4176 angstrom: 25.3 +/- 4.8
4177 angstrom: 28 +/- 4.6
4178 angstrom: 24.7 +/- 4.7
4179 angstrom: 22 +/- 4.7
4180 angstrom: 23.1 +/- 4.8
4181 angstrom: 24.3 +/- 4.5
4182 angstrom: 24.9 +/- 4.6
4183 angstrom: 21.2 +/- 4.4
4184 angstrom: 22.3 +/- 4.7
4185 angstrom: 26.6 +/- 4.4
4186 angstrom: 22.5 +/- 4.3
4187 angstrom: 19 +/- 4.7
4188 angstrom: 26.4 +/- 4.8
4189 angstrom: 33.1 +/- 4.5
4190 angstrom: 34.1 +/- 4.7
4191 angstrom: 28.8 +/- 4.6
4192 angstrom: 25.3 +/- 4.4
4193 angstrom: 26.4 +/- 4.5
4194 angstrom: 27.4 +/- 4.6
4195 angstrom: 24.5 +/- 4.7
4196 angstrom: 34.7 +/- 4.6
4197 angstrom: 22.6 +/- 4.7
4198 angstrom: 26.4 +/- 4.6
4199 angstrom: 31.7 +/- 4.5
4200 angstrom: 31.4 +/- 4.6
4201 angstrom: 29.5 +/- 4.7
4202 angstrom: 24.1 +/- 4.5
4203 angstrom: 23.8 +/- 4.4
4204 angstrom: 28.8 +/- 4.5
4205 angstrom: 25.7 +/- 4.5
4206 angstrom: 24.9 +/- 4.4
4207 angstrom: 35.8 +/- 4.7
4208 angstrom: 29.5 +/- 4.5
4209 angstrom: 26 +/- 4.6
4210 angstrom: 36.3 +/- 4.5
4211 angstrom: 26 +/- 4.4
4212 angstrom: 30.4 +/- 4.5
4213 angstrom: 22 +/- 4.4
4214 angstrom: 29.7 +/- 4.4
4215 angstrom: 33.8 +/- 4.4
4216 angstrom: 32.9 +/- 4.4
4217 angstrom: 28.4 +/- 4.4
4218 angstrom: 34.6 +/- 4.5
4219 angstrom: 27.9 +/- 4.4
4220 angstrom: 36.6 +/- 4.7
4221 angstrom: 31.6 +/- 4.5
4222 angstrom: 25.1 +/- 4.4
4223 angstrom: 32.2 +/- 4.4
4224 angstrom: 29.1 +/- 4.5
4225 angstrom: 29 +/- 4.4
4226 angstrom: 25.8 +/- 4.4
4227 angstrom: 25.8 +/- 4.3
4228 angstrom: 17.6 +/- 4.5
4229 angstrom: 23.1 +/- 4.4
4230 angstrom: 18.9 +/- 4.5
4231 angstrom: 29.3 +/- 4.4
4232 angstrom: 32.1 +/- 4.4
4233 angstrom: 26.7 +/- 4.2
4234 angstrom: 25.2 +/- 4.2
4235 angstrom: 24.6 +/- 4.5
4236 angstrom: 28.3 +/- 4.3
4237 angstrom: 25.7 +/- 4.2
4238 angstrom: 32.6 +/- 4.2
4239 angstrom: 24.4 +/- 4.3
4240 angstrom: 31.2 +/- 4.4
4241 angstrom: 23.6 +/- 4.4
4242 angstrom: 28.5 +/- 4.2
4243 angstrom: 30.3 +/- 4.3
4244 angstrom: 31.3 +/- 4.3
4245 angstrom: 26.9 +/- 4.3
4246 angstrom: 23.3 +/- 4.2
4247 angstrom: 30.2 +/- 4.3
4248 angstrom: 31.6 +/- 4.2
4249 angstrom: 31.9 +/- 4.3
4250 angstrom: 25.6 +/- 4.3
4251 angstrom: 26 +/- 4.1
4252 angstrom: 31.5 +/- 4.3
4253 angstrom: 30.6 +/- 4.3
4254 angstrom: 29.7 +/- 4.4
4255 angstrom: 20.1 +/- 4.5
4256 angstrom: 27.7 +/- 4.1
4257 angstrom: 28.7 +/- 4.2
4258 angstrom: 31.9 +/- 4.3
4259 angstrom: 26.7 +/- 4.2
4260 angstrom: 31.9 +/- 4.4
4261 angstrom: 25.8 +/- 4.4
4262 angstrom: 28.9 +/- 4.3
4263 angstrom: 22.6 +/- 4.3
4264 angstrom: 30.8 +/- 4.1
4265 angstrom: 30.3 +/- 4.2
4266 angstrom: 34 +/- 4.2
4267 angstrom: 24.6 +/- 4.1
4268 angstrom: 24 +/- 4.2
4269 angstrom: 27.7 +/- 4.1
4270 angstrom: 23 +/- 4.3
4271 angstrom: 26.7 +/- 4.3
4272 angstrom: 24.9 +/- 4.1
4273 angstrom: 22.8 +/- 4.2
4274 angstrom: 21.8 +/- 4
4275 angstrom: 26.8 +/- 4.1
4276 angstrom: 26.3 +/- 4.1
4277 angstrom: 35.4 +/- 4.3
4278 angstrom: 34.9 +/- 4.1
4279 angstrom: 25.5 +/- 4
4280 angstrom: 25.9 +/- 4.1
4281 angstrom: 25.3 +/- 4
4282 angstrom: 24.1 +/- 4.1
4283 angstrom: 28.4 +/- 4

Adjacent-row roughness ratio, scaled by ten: 11.6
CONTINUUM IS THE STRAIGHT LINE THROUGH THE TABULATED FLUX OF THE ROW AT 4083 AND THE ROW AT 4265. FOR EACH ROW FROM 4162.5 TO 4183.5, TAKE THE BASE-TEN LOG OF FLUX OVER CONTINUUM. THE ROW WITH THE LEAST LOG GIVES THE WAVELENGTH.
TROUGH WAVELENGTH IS 4183 angstrom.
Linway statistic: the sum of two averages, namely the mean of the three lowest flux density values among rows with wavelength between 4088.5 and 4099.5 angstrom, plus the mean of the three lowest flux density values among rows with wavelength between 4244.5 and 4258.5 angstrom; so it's 42.6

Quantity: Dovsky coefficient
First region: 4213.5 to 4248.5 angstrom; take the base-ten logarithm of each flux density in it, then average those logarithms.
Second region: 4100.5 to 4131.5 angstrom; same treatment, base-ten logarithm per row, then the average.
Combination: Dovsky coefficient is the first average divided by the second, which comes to 1.04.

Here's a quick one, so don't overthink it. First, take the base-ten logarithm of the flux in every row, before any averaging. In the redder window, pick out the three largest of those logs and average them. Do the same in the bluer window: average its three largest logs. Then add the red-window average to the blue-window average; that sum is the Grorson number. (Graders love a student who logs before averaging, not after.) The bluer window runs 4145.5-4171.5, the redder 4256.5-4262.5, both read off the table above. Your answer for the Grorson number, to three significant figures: 3.03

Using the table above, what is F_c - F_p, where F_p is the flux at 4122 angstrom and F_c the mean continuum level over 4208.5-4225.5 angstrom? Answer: 21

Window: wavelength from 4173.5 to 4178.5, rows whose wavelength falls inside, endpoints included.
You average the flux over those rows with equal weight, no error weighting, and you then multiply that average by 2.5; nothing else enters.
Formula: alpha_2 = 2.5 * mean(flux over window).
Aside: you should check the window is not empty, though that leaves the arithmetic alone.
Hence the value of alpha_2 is 69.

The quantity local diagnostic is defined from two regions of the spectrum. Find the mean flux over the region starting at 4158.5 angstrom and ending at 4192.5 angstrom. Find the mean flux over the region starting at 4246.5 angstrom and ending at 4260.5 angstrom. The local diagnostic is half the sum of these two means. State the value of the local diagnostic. 27.7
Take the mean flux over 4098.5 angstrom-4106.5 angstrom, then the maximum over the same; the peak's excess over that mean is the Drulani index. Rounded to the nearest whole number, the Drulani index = 12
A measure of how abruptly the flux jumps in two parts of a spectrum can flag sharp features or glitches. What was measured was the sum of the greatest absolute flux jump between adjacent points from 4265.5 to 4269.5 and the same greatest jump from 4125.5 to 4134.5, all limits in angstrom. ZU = 21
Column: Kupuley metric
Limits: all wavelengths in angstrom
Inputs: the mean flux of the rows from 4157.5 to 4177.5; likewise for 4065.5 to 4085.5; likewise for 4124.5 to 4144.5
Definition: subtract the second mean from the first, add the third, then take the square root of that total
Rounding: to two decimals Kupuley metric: 5.44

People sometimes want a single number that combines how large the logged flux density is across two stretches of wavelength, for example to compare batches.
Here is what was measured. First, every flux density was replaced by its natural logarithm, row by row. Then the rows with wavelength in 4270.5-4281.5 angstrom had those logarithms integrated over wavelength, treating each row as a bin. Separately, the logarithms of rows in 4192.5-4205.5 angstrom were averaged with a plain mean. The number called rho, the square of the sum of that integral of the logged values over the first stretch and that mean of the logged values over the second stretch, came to 1553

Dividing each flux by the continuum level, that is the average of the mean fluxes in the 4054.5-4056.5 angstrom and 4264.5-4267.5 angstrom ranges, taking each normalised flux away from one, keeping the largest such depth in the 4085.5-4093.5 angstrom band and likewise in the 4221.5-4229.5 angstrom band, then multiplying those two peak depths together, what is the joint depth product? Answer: 0.10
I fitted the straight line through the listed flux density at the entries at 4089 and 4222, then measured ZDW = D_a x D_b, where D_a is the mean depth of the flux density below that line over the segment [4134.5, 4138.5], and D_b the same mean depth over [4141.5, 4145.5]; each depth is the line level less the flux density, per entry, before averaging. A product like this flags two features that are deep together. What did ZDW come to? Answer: 18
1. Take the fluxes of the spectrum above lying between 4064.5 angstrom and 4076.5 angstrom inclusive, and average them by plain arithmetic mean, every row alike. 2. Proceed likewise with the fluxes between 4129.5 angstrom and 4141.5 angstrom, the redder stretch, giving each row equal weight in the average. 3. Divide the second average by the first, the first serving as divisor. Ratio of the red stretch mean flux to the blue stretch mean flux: 1.13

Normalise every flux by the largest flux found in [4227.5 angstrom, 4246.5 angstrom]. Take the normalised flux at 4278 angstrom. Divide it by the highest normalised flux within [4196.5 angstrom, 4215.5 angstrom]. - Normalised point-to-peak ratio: 0.96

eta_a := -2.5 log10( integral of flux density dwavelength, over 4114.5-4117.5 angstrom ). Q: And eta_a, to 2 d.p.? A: -4.90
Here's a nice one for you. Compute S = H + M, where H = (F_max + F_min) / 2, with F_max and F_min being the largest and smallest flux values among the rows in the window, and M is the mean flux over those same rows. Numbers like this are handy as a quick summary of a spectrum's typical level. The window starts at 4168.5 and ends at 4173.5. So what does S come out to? 54.3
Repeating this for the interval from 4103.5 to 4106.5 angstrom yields 56.2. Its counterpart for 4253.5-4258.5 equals 53.6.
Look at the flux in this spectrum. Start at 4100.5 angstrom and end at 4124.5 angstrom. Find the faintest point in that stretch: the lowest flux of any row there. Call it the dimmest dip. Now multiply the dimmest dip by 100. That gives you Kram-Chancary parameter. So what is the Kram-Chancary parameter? 870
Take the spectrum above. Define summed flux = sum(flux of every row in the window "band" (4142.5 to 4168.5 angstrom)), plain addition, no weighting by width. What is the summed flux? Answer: 749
